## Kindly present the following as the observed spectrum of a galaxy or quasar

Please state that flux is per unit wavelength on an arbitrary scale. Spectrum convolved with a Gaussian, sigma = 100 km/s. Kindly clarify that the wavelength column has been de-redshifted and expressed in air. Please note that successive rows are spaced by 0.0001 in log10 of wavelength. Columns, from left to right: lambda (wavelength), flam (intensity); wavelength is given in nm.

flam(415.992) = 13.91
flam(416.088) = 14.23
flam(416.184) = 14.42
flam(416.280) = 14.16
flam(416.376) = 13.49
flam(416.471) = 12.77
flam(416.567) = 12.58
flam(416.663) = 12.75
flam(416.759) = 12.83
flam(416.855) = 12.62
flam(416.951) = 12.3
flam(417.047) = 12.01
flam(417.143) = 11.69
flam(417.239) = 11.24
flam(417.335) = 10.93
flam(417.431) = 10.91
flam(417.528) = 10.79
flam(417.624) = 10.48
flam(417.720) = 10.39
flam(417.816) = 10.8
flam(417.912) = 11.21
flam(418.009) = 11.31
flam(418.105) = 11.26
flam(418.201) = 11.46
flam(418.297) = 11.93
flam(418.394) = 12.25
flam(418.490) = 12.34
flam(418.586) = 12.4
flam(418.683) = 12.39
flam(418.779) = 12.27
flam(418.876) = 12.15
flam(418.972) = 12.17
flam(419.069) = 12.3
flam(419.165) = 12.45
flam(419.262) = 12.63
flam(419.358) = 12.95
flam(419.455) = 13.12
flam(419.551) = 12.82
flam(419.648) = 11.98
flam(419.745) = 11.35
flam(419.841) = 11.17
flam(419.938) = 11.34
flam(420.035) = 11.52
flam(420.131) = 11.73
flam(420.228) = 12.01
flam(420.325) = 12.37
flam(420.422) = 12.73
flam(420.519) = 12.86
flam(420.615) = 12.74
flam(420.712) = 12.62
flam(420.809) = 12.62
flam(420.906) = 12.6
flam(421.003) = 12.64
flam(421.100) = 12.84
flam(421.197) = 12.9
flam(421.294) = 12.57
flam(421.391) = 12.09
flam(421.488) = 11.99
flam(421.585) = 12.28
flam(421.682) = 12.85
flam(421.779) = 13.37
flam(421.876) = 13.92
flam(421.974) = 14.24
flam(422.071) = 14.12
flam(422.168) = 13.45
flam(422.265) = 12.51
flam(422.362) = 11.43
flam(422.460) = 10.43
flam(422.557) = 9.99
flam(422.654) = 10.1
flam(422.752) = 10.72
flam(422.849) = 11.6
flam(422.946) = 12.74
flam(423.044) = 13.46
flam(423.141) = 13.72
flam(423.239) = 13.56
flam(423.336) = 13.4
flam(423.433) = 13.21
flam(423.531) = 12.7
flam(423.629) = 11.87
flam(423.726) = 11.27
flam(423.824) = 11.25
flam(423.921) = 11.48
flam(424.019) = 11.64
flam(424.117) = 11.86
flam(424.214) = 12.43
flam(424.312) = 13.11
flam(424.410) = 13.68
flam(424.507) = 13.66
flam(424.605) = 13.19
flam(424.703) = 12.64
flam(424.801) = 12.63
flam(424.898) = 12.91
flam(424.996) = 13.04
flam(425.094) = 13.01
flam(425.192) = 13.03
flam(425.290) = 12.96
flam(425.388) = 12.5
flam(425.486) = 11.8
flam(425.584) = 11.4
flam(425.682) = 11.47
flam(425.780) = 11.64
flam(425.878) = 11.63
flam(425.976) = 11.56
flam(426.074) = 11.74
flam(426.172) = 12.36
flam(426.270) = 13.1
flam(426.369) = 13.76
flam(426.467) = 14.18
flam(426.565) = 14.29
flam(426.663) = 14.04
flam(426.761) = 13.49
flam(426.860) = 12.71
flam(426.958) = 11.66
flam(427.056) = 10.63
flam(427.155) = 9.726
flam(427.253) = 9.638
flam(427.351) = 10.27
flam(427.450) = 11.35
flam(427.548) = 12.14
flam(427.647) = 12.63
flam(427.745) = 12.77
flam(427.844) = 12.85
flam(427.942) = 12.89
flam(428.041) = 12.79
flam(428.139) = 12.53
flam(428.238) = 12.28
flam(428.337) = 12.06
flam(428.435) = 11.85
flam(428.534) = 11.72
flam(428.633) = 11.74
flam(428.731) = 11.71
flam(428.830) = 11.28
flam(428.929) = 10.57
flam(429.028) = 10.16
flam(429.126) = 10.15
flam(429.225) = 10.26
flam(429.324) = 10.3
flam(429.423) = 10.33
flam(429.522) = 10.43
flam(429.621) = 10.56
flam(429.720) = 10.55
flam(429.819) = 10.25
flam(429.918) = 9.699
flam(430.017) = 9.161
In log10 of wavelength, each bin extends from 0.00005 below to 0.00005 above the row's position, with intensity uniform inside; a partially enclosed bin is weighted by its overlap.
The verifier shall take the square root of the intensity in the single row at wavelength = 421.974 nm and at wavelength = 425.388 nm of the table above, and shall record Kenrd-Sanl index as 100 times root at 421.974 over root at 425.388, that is 107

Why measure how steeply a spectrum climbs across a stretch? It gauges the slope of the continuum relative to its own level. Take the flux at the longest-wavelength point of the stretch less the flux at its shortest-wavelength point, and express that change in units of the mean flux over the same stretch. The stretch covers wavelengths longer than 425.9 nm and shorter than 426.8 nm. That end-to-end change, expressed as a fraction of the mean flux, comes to 0.15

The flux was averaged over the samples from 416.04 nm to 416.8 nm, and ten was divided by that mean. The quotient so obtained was 0.746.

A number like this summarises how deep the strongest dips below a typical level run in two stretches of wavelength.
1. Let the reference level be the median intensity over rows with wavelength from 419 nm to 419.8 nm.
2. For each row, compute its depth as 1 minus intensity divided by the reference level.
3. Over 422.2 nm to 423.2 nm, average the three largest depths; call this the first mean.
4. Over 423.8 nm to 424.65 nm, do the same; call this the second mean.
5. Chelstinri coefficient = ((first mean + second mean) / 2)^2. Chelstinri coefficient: 0.019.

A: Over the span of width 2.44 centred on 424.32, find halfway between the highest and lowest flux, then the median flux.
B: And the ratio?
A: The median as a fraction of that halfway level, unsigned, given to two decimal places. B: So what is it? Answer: 1.03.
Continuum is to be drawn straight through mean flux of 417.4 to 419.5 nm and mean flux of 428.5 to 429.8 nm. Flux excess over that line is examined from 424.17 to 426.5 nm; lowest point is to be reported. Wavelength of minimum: 425.584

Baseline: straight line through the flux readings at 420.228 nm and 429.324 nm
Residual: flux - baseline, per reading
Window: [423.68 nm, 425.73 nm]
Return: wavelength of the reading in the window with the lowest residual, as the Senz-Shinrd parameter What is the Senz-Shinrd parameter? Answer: 423.824 nm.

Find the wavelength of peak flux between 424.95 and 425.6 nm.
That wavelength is 424.996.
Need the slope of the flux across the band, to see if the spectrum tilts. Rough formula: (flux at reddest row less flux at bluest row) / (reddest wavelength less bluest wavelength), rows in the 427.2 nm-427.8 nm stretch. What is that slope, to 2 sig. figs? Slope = 6.4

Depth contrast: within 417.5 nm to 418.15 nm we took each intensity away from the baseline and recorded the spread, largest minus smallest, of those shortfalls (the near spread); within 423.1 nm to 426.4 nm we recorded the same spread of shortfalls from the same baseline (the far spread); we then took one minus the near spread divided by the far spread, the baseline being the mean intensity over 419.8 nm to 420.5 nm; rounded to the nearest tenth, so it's 0.6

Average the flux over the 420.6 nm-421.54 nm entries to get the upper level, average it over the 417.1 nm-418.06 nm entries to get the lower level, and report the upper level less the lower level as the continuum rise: 1.6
